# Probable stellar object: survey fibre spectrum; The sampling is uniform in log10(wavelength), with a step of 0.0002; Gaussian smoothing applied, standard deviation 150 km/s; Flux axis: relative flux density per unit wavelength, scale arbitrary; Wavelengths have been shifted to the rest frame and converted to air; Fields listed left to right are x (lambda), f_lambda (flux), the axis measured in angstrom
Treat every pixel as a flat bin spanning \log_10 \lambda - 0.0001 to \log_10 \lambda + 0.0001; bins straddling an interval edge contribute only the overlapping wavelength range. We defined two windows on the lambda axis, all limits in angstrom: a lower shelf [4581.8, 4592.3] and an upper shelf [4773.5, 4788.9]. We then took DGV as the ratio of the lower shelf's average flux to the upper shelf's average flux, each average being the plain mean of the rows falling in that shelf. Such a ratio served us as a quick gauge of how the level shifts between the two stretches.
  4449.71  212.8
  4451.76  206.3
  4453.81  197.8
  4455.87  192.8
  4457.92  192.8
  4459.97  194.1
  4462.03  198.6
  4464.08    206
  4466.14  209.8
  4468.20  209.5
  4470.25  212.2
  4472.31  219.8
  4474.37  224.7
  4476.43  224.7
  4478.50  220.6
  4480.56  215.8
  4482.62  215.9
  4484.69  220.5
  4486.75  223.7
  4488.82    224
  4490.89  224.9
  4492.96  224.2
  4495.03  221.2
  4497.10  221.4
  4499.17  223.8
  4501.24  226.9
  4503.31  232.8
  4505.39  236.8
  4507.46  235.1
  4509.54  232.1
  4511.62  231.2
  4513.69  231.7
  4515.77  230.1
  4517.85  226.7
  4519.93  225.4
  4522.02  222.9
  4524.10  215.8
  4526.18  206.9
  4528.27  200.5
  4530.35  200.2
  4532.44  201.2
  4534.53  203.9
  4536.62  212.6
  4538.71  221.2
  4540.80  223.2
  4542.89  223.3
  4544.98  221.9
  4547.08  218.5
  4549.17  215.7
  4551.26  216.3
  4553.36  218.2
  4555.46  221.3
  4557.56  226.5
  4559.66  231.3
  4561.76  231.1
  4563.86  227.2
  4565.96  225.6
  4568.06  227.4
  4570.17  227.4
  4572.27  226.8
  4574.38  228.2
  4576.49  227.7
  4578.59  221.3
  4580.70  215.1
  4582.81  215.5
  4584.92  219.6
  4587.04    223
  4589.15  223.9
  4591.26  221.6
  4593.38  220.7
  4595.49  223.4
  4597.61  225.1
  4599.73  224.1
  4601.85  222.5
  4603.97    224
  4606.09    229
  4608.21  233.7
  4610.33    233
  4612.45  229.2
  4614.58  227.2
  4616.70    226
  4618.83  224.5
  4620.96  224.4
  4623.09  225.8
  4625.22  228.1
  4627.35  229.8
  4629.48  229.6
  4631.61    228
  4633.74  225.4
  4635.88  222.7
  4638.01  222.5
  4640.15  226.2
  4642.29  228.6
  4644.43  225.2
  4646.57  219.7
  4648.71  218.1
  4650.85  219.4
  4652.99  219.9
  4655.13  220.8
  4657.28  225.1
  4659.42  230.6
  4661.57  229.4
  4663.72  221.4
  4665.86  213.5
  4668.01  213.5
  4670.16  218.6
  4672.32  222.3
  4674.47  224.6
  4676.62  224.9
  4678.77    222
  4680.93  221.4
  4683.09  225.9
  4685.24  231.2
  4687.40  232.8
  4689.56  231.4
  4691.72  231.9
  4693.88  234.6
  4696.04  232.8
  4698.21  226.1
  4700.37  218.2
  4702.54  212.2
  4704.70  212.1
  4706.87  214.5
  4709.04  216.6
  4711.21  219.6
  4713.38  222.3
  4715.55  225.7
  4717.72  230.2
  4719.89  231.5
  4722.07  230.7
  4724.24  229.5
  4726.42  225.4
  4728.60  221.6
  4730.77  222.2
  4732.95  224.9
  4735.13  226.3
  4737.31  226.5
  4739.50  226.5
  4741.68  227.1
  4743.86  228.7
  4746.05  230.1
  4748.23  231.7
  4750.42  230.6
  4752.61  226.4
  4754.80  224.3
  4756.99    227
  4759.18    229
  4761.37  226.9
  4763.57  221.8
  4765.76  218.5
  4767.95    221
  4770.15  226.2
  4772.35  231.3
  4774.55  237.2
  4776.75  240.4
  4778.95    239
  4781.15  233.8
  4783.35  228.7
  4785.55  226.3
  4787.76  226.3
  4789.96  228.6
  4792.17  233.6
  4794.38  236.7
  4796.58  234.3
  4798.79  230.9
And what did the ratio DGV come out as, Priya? 0.95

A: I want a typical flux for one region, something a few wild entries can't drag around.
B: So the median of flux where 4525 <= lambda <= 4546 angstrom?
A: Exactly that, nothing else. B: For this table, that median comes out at 210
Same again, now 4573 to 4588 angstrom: 221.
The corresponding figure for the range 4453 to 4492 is 216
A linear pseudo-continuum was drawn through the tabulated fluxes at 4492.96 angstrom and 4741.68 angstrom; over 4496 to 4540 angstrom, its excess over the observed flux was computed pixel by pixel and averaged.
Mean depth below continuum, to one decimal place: 3.6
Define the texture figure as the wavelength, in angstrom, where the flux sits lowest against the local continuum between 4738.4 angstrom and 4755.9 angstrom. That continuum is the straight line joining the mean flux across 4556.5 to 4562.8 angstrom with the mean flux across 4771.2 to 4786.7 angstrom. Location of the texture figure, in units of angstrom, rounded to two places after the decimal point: 4754.80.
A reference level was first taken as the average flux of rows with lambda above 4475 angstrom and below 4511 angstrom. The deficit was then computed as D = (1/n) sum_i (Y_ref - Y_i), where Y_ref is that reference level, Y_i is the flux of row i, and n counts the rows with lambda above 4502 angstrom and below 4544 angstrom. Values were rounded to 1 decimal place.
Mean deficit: 4.3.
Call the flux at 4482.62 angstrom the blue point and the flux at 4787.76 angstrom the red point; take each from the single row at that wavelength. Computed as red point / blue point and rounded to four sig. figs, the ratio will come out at 1.048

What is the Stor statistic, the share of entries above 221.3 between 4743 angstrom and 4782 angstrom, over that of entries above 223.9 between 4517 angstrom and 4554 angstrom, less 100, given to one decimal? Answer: -92.0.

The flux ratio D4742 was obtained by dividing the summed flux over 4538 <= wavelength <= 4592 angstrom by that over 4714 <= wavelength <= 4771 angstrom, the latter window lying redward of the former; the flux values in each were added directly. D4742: 0.984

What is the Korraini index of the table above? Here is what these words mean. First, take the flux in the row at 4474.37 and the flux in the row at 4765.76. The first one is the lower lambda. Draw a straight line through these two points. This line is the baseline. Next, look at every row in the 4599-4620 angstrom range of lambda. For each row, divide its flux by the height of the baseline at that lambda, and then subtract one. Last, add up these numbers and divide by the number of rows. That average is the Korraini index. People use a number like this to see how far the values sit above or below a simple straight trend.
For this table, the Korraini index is 0.025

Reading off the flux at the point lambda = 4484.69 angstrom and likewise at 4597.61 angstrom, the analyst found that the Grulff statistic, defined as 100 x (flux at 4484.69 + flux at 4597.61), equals 44560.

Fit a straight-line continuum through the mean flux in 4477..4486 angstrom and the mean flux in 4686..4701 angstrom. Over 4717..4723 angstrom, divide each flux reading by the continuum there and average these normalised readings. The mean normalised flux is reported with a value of 1.00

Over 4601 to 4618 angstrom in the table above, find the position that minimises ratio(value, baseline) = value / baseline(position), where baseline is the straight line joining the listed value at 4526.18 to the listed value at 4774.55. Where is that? 4601.85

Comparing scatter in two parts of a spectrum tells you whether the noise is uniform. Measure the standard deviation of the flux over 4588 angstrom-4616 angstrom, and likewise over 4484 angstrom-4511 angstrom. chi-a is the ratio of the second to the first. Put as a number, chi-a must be 1.3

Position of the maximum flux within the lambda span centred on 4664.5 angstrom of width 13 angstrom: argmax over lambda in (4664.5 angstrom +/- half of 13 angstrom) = 4659.42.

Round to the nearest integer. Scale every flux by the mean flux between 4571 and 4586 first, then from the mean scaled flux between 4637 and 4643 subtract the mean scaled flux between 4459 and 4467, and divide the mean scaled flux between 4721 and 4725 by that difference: 10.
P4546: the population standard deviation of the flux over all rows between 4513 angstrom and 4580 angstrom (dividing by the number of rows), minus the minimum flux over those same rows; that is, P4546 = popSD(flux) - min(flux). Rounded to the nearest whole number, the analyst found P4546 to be -191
